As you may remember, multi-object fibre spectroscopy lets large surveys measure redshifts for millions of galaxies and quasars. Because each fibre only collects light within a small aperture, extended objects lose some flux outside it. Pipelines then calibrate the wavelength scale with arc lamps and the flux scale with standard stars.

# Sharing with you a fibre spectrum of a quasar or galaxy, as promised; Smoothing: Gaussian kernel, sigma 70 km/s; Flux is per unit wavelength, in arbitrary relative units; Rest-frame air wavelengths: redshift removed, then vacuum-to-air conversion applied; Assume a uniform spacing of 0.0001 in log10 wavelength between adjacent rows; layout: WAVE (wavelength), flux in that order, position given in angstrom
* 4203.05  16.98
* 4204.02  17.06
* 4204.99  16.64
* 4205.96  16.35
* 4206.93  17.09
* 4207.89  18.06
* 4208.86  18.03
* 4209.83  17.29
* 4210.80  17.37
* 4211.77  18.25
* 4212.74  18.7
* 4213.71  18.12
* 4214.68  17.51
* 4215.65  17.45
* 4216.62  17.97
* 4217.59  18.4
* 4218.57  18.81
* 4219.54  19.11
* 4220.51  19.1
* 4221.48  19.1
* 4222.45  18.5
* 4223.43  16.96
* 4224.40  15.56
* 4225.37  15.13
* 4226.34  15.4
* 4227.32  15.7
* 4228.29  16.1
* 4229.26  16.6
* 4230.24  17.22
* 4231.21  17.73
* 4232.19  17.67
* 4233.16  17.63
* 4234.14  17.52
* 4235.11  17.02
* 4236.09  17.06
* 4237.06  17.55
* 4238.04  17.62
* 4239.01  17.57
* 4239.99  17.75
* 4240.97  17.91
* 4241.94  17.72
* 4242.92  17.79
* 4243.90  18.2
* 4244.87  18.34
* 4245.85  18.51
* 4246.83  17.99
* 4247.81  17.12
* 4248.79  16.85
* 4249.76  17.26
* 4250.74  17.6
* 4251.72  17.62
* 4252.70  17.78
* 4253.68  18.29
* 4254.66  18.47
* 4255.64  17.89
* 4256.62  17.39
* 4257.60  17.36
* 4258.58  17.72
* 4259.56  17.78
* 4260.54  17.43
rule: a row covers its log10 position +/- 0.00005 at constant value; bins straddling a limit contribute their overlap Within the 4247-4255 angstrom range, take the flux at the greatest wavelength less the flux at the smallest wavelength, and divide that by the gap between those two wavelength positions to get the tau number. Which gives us 0.2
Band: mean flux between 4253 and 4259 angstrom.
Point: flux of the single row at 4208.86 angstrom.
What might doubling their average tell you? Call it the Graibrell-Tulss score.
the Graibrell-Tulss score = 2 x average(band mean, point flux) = 35.9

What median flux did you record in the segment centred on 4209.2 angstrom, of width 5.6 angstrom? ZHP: 17.70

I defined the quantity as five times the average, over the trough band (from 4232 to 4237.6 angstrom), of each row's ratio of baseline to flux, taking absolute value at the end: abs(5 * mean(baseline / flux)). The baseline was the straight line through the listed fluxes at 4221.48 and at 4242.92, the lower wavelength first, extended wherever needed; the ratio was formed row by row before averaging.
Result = 5.26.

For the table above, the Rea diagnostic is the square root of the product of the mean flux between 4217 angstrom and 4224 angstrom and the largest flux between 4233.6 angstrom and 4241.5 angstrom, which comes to 18.2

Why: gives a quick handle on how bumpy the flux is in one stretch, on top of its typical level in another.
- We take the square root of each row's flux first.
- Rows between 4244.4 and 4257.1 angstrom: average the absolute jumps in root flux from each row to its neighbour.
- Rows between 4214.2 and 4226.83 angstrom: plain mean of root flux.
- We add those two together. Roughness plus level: 4.24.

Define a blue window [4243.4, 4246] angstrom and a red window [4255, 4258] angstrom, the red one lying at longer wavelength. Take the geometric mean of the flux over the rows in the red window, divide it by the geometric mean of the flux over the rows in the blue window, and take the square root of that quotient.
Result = 0.98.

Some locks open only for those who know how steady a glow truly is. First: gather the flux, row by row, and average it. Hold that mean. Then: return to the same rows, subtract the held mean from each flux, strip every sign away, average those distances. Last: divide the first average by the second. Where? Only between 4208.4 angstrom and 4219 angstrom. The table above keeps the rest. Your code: 42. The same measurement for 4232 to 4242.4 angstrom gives 93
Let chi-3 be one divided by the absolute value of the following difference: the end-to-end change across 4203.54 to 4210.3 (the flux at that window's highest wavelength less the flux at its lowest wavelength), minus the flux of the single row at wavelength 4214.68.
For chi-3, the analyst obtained 0.058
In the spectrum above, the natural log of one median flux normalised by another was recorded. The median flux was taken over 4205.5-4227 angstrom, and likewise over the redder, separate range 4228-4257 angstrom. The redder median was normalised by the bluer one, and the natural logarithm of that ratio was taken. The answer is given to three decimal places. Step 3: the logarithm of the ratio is -0.021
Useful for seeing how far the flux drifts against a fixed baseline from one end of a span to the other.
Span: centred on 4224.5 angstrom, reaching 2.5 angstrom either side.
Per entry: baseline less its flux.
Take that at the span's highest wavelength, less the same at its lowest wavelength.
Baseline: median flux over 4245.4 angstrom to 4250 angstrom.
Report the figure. 3.1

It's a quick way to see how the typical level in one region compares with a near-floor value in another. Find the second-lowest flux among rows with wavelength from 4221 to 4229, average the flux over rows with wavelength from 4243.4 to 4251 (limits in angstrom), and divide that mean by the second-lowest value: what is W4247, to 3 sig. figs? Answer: 1.15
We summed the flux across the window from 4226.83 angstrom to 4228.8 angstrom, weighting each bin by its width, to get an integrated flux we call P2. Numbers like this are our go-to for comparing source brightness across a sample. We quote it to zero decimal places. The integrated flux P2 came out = 31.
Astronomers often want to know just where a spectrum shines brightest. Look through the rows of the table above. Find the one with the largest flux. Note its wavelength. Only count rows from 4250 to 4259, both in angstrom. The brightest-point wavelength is 4254.66 angstrom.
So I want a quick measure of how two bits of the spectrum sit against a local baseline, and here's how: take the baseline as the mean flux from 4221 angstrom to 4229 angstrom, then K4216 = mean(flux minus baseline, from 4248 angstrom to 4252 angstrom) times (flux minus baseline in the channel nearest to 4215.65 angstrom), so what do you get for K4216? 0.7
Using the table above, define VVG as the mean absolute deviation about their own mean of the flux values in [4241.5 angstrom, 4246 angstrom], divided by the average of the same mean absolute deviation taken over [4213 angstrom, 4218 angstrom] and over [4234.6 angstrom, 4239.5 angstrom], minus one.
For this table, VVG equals 0.0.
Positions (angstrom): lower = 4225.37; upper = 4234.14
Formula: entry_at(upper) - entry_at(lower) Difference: 2.4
